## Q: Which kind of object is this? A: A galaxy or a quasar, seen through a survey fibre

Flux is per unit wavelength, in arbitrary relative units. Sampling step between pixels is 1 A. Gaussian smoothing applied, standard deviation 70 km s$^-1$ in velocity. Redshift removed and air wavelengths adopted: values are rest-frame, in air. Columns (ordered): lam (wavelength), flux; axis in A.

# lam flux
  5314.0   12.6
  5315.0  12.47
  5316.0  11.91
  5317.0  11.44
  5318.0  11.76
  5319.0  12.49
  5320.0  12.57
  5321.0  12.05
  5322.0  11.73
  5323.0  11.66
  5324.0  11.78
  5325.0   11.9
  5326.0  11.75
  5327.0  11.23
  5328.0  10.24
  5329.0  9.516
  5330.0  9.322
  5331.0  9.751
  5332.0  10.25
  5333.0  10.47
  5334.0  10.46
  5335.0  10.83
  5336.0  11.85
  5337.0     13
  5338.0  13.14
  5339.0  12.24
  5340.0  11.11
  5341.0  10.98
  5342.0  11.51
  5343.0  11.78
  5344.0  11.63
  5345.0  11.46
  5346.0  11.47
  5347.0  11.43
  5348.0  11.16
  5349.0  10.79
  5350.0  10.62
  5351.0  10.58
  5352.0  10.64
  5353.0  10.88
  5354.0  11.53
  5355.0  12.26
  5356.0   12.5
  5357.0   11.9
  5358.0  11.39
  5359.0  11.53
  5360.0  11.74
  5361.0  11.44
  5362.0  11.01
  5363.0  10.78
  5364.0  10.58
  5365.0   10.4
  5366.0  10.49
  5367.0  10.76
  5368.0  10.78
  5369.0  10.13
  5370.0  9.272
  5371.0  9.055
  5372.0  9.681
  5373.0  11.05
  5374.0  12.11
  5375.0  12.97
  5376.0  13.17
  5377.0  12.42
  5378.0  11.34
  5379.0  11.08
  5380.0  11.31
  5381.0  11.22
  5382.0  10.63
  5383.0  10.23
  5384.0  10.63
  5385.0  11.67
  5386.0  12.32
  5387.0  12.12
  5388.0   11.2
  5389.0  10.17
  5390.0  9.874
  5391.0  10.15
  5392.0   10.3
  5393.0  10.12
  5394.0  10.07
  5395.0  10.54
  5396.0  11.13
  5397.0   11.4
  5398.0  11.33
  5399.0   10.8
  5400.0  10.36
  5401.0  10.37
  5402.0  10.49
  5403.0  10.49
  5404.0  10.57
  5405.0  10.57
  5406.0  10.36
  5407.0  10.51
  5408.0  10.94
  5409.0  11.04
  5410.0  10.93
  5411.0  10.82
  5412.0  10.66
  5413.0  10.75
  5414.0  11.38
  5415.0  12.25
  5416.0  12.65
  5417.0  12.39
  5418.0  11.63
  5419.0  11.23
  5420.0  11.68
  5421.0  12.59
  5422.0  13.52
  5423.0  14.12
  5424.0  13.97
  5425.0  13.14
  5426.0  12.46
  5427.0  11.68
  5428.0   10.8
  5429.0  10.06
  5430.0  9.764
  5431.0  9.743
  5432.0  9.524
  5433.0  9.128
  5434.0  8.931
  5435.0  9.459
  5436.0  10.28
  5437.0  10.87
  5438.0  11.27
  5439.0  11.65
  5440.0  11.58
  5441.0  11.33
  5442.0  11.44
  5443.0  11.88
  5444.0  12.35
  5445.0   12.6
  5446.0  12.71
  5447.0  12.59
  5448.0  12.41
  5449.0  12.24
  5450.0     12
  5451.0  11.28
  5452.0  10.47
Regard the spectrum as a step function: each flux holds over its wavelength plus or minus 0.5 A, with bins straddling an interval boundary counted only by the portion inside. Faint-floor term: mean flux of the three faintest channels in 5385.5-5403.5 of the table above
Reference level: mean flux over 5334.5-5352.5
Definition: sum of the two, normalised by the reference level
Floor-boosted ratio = 1.875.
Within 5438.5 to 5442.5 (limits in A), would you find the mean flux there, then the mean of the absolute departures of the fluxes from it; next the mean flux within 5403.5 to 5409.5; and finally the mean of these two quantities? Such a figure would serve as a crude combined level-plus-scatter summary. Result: 5.4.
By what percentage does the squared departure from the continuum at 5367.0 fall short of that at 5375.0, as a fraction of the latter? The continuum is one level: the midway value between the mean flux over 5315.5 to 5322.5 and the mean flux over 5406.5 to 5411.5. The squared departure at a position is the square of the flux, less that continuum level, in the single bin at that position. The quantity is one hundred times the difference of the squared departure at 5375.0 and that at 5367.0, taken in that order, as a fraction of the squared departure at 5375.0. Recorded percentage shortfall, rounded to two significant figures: 82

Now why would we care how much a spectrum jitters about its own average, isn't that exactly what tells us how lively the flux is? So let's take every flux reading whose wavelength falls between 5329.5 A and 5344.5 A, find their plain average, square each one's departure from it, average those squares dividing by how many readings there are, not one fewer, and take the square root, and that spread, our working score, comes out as 1.1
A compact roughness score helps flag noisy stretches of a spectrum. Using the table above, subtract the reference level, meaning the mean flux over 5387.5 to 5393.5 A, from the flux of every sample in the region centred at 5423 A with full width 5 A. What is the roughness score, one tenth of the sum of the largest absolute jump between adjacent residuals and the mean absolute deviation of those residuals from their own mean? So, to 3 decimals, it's 0.141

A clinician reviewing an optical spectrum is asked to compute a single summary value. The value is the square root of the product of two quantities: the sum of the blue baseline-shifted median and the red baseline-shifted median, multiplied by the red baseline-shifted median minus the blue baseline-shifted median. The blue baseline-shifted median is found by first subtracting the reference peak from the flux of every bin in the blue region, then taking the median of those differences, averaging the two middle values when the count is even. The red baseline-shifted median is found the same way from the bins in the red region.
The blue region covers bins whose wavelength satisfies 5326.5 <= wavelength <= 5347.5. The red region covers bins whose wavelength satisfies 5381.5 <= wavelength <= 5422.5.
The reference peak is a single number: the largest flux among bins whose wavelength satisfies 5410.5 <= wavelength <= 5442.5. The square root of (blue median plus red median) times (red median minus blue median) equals 1.63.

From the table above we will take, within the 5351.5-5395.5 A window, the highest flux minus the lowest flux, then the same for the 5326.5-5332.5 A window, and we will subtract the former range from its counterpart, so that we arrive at -2.2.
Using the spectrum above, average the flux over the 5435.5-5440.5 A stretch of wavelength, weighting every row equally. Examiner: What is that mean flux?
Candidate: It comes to 11.1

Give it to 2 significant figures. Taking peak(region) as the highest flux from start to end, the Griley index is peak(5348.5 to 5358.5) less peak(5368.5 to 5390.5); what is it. -0.67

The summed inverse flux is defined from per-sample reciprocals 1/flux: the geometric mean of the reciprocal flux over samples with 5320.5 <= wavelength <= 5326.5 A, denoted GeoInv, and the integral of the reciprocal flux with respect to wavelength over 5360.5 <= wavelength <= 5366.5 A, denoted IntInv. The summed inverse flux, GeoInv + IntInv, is 0.64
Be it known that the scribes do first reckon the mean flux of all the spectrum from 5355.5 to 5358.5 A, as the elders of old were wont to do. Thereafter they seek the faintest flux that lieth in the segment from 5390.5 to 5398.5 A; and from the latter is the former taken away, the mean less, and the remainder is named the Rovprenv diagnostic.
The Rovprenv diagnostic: -1.9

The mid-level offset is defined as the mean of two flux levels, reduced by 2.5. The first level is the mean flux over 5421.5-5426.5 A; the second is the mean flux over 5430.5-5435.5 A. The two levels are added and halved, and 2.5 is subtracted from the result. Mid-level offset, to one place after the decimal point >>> 8.9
